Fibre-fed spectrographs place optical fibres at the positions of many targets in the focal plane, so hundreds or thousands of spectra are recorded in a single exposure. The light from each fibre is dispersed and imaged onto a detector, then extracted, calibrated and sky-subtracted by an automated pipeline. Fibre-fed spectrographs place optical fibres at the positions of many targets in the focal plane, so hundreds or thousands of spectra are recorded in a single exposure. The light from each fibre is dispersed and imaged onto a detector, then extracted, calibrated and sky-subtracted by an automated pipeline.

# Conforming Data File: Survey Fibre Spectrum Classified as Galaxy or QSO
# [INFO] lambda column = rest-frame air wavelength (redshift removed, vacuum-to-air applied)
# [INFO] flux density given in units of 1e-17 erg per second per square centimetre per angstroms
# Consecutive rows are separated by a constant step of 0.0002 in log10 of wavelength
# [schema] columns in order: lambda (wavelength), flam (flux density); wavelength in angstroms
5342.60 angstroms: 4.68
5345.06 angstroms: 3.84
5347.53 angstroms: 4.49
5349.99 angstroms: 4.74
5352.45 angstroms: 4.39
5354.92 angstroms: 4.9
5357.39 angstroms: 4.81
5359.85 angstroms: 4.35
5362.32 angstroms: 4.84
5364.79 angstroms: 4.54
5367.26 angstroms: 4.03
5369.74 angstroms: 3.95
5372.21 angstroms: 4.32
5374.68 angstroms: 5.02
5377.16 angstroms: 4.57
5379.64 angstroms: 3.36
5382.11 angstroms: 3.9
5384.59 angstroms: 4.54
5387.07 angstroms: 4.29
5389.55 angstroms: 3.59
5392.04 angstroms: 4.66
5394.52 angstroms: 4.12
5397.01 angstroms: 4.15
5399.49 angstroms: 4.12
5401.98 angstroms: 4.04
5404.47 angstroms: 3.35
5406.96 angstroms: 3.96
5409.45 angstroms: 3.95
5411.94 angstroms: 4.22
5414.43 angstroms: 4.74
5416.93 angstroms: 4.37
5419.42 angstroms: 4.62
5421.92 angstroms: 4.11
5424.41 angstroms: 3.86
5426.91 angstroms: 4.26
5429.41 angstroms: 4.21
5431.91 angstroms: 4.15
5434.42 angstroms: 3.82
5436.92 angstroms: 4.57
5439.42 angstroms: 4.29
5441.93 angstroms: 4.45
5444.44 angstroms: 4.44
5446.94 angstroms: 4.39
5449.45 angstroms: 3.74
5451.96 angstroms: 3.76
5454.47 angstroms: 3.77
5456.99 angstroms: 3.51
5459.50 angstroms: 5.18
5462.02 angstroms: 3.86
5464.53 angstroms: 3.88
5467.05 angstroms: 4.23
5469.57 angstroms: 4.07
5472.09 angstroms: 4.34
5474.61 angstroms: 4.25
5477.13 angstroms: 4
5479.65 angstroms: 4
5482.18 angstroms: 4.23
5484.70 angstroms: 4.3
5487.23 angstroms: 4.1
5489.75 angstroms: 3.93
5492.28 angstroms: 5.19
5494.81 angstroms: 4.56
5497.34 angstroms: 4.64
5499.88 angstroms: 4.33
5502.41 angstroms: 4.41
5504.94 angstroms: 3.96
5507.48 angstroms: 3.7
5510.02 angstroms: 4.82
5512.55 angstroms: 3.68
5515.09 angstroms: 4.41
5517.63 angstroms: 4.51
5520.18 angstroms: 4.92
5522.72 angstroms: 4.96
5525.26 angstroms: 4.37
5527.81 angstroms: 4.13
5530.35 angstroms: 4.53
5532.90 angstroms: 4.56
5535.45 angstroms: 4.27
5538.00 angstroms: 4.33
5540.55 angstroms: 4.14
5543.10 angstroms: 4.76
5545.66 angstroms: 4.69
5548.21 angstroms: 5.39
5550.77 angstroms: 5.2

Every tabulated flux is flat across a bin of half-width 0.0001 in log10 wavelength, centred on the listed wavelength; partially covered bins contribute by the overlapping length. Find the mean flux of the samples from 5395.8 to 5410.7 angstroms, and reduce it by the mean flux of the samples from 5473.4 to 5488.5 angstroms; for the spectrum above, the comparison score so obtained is -0.22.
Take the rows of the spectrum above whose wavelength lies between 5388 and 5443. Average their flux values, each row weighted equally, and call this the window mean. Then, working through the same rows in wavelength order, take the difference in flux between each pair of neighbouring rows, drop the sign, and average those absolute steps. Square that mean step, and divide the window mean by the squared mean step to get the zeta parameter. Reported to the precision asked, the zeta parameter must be 35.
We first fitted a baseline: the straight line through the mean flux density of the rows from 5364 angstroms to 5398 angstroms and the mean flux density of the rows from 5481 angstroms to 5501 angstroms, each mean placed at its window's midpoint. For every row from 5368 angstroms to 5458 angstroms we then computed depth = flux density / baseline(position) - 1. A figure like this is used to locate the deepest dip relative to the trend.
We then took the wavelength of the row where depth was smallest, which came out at 5404.47 angstroms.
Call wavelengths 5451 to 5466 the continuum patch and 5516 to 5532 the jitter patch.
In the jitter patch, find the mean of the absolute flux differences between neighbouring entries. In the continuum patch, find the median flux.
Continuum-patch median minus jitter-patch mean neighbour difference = 3.5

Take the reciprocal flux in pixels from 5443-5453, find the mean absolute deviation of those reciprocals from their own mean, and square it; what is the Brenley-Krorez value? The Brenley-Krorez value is 0.0004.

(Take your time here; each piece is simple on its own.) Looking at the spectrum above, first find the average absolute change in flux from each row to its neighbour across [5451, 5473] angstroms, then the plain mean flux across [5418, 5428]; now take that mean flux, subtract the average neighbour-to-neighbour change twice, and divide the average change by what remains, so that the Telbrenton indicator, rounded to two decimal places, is 0.16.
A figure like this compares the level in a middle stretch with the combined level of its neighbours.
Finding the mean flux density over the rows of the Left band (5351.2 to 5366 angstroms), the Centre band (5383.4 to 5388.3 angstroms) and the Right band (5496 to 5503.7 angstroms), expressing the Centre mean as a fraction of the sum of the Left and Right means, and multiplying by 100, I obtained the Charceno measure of 48.5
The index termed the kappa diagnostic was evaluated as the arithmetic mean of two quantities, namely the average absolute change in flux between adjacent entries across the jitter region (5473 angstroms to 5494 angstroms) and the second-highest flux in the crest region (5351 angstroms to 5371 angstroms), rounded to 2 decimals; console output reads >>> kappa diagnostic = 2.58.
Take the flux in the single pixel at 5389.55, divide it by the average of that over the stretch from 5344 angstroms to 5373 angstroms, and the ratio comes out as 0.81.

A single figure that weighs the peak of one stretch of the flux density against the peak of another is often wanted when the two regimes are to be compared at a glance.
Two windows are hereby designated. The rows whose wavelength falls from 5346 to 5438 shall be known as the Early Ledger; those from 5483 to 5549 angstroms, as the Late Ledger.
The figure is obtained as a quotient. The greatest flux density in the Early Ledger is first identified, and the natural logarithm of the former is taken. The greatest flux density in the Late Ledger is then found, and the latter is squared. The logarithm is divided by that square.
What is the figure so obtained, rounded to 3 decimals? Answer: 0.056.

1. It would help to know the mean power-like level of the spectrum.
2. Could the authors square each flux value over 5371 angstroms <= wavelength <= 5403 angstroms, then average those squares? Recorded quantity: 17.9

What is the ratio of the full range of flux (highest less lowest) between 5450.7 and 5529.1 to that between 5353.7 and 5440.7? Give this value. 1.0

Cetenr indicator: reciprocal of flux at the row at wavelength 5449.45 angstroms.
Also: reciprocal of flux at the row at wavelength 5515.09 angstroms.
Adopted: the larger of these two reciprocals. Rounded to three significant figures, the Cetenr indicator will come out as 0.267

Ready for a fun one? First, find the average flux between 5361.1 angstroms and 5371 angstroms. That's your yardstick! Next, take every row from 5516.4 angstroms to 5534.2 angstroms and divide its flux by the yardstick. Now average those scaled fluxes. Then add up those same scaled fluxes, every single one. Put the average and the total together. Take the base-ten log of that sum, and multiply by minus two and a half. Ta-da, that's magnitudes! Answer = -2.31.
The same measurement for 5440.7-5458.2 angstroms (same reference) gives -2.17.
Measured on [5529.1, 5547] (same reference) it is -2.29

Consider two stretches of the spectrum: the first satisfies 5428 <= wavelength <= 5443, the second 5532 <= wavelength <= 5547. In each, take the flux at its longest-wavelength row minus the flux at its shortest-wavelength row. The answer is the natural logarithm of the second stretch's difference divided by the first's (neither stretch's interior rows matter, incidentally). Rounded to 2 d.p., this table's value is -0.61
